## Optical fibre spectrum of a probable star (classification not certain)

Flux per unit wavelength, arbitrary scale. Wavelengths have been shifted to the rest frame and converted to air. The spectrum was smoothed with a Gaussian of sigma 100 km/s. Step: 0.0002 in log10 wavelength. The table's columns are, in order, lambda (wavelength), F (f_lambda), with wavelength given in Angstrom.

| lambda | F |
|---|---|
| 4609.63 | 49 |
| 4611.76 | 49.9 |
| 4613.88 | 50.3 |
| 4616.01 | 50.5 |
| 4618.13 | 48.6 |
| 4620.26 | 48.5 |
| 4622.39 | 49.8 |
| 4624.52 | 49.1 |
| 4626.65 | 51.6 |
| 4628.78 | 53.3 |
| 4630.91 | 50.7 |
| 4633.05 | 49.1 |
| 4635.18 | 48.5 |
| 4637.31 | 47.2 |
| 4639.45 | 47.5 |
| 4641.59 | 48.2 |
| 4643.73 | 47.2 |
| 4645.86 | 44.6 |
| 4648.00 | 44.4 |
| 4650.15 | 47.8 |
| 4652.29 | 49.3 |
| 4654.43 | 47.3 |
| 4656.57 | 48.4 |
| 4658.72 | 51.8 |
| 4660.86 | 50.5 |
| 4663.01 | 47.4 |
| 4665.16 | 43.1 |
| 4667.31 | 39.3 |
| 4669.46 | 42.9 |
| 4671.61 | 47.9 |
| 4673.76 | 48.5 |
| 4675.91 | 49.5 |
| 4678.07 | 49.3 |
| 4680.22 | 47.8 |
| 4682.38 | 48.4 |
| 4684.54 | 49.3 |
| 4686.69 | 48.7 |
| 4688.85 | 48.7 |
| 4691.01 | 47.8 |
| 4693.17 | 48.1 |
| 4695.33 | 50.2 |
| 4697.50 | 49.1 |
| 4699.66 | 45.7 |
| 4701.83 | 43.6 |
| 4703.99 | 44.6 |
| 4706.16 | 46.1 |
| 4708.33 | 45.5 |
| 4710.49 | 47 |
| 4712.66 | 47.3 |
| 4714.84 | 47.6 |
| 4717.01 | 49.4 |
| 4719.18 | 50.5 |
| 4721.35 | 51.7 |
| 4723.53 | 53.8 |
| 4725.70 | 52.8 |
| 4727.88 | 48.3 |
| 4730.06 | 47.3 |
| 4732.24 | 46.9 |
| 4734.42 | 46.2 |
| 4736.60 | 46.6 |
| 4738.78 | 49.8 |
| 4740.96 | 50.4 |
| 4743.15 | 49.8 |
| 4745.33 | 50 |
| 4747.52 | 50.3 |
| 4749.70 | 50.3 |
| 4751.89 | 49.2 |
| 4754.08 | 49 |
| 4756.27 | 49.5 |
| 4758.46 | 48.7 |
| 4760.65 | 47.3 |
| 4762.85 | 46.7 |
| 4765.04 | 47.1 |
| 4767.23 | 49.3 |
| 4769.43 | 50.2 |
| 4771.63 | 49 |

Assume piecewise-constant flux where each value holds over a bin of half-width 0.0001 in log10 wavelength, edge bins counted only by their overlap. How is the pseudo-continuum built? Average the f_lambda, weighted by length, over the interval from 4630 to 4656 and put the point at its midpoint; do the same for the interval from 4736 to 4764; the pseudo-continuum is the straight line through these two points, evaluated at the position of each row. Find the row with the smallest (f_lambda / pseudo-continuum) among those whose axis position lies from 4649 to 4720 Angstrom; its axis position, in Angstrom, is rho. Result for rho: 4667.31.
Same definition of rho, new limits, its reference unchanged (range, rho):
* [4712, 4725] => 4712.66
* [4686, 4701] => 4699.66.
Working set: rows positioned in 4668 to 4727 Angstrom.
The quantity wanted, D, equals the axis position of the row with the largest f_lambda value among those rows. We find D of 4723.53 Angstrom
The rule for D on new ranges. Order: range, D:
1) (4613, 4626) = 4616.01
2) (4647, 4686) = 4658.72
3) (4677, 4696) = 4695.33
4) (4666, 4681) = 4675.91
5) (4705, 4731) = 4723.53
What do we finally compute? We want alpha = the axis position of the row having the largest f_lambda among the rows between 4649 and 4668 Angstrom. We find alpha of 4658.72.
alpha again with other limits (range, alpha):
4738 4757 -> 4740.96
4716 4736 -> 4723.53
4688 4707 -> 4695.33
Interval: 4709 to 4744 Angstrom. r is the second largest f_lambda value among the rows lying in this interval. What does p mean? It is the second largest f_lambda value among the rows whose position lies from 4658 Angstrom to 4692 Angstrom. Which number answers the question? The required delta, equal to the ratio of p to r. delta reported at 0.96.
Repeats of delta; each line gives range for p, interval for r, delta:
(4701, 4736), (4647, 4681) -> 1.05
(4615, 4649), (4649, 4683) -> 1.02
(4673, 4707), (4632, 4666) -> 0.98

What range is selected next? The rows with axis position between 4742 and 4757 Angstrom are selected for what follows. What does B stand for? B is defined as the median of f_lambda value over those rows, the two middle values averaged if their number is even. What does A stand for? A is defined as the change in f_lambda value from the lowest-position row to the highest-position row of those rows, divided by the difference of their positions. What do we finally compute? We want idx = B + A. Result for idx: 49.8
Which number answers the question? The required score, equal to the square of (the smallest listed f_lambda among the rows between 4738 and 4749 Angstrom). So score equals 2480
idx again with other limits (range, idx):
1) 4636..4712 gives 47.8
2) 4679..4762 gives 48.7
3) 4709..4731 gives 48.9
